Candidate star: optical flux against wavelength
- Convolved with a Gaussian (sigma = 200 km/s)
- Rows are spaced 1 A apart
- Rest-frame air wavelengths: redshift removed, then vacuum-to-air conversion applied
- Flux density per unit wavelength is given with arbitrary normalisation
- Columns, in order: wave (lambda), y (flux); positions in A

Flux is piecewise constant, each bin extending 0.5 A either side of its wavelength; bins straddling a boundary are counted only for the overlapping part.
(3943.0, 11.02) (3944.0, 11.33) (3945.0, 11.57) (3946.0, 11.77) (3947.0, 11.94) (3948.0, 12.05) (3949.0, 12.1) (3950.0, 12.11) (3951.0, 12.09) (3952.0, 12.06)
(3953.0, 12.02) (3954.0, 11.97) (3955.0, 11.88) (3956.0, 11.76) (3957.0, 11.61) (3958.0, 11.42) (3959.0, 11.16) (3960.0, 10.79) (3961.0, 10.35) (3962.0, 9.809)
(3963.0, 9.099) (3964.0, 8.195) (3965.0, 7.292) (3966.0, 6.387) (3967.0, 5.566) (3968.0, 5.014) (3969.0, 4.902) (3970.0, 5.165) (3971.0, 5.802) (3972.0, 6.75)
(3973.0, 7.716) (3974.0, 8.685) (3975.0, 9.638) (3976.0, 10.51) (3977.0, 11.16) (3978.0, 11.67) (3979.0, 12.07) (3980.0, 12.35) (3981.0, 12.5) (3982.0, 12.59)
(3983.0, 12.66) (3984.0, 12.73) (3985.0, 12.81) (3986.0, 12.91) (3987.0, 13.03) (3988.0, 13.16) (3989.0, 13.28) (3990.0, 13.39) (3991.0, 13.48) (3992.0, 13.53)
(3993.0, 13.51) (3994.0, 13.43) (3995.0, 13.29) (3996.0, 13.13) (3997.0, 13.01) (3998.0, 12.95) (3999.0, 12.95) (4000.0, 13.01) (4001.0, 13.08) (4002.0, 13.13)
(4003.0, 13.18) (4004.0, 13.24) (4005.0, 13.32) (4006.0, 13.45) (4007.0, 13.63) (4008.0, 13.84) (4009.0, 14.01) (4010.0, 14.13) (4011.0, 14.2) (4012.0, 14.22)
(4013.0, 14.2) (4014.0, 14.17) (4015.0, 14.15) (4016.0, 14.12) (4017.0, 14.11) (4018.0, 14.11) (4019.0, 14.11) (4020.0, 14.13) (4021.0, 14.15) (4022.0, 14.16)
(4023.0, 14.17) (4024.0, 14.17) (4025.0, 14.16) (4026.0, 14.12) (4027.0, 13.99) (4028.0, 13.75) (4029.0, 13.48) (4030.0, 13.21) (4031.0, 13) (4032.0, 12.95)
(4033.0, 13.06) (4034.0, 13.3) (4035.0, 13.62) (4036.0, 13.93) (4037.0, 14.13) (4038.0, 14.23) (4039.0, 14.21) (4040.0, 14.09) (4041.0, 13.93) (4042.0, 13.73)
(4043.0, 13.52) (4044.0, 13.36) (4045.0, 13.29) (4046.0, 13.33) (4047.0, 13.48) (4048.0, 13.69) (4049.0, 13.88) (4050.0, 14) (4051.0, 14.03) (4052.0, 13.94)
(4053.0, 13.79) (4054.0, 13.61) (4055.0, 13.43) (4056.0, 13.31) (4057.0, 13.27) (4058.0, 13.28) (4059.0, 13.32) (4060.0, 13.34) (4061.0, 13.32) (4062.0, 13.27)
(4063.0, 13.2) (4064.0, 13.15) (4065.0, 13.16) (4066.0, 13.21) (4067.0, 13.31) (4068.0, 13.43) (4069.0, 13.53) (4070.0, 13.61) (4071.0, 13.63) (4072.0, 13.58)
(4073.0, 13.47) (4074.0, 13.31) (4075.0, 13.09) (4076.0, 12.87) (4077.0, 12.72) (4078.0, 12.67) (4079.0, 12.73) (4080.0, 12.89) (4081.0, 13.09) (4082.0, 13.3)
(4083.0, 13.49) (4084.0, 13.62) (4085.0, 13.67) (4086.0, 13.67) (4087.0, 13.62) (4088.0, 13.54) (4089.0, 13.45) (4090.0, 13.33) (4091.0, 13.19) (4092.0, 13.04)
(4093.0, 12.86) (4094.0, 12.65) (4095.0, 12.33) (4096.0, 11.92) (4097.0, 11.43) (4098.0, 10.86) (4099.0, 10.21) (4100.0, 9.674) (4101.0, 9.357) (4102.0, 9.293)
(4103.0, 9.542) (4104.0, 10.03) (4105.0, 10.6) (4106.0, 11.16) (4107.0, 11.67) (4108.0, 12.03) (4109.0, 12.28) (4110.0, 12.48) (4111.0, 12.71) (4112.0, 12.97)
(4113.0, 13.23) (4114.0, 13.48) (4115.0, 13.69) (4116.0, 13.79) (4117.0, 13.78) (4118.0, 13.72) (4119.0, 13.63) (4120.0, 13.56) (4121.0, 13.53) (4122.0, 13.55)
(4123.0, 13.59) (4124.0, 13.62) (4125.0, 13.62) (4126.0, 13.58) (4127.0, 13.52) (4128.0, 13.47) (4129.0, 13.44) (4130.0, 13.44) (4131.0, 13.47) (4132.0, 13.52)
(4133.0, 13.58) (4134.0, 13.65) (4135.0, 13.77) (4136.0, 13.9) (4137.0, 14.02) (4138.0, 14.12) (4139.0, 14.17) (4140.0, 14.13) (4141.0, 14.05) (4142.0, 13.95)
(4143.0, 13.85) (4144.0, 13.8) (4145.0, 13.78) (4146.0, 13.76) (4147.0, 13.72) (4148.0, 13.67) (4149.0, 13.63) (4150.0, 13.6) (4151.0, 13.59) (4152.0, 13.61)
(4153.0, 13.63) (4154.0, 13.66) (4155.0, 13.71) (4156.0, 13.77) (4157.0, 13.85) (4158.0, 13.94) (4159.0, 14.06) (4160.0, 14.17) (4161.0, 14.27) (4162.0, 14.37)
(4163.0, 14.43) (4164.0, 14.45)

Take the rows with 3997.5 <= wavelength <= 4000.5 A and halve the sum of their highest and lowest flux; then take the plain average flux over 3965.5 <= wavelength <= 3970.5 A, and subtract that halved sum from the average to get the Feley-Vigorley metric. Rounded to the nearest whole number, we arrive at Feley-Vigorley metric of -8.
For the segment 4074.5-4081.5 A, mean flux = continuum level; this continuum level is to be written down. 12.9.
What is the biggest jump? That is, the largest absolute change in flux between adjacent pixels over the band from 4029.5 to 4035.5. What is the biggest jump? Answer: 0.32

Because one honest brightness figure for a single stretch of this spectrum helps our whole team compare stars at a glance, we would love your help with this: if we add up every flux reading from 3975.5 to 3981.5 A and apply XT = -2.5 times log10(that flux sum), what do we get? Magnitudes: -4.617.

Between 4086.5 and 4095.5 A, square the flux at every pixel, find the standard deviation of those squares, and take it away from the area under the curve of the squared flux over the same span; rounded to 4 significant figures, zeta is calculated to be 1538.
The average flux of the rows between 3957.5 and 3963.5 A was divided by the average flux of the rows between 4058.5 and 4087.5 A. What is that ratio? 0.79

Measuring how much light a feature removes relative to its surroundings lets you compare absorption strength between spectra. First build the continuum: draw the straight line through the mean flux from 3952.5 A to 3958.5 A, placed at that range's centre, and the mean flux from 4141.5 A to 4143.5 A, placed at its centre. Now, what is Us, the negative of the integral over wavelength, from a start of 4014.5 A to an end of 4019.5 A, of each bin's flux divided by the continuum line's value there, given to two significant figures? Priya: -5.7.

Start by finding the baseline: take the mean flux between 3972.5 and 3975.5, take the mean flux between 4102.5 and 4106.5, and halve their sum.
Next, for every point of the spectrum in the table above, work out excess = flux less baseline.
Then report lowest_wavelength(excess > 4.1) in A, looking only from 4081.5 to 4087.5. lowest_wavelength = 4084.0 A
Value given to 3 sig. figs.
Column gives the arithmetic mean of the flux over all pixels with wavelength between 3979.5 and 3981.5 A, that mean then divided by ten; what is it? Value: 1.24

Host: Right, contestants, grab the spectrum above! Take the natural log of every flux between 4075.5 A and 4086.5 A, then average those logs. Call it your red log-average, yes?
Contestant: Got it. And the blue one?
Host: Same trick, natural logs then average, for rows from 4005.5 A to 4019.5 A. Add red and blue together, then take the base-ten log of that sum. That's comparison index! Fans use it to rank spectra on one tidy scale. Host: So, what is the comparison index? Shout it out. 0.717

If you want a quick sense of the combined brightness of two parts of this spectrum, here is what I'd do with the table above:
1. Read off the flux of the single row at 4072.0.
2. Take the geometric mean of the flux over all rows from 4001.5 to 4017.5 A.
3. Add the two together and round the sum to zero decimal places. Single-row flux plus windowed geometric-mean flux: 27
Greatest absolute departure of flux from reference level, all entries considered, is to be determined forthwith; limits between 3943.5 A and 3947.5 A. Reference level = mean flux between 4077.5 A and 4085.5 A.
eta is 1.9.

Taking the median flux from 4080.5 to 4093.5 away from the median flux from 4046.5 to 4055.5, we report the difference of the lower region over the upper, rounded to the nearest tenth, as 0.3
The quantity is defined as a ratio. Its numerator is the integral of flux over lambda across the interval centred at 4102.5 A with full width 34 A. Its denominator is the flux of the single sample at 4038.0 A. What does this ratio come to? 29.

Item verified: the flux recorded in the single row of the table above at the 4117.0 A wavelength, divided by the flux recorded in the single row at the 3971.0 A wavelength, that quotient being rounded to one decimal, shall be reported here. 2.4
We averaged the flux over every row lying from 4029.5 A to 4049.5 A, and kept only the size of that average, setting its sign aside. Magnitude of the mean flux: 13.6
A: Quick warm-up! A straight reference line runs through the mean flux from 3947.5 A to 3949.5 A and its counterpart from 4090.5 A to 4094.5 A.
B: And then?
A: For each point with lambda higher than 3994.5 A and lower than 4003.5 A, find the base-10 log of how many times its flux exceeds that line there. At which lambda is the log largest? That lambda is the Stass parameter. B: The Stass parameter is 3995.0 A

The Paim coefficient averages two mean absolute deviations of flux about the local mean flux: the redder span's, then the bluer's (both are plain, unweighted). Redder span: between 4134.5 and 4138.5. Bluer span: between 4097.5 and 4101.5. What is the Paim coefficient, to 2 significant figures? 0.31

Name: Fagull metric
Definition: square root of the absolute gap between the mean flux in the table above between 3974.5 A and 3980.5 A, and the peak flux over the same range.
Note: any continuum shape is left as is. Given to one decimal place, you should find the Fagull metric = 1.1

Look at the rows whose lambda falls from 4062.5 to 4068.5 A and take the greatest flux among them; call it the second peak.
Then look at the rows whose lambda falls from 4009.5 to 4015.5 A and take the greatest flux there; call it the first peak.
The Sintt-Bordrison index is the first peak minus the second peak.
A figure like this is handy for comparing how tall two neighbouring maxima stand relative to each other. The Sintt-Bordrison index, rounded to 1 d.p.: 0.8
